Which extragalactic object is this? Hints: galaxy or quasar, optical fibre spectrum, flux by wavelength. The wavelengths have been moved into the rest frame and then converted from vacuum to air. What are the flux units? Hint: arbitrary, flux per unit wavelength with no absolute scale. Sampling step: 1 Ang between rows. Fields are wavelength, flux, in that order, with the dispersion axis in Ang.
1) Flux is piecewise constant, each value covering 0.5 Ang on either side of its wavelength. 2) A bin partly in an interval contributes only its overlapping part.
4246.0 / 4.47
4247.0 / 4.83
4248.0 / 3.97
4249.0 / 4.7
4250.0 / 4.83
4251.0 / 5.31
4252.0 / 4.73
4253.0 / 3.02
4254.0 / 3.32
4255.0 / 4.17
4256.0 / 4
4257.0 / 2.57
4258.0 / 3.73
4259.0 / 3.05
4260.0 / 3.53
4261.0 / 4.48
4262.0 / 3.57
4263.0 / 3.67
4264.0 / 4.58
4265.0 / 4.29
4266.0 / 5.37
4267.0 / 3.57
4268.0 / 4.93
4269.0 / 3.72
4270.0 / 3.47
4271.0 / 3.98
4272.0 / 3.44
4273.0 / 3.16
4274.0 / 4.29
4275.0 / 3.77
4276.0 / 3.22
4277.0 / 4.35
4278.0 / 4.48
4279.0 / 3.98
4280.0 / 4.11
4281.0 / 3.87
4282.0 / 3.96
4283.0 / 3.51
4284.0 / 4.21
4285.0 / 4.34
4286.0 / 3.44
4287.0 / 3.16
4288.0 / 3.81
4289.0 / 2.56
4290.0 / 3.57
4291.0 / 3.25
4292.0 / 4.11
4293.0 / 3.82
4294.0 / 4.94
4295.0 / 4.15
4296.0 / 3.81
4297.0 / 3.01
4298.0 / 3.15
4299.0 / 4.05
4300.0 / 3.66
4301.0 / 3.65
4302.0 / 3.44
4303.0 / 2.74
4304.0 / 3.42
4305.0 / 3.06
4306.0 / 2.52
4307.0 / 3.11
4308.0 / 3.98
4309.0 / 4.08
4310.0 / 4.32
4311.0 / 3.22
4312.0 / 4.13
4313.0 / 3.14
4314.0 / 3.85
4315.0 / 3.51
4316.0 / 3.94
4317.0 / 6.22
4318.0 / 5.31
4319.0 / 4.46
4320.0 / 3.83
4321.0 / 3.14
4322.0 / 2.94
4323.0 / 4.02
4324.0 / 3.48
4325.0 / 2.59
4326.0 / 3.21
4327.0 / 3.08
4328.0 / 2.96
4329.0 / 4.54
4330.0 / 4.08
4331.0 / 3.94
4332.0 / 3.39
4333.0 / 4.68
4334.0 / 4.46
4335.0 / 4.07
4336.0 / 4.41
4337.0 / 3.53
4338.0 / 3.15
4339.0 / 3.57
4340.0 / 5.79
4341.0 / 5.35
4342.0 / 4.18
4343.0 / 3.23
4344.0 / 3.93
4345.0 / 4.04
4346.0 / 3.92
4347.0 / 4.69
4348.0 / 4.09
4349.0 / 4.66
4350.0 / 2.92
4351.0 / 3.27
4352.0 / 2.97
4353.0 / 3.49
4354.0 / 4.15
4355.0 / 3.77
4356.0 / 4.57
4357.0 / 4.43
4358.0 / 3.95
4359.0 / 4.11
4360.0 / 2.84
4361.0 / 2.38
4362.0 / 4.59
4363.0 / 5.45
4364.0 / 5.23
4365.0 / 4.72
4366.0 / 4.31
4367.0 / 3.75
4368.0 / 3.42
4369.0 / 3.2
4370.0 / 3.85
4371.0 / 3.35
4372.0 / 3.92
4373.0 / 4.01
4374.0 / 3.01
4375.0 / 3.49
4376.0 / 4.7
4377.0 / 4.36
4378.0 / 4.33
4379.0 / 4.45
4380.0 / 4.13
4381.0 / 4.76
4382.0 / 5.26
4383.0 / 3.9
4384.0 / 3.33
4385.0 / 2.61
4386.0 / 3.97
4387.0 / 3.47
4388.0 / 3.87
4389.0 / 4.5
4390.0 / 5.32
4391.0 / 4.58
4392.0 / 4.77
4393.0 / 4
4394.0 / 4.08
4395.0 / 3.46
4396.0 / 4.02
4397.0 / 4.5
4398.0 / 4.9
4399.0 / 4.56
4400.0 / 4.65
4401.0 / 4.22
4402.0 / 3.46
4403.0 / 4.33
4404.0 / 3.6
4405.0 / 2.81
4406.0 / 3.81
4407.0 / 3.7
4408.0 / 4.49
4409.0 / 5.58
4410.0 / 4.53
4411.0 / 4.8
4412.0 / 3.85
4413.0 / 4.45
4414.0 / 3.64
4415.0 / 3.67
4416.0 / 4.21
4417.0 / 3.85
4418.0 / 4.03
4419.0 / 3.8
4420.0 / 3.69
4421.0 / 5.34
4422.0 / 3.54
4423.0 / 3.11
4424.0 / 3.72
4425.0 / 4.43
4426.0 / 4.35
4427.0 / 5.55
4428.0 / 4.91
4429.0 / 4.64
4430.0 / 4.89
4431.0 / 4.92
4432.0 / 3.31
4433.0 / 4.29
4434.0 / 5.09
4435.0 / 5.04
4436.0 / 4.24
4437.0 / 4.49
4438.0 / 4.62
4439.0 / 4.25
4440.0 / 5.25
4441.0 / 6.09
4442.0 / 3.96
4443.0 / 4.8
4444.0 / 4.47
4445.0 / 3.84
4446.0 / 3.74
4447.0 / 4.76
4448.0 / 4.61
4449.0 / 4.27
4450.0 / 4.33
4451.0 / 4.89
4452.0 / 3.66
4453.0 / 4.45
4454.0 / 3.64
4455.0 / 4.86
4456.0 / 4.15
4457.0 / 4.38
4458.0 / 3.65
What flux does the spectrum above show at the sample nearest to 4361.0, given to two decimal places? 2.38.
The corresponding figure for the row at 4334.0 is 4.46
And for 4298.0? 3.15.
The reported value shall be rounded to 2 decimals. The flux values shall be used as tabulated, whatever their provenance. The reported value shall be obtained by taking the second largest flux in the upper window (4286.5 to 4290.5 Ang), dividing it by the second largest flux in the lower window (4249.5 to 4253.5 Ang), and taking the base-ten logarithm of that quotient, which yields -0.13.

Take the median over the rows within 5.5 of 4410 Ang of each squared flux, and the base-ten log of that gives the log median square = 1.17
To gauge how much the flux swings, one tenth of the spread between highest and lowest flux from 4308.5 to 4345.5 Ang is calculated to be 0.36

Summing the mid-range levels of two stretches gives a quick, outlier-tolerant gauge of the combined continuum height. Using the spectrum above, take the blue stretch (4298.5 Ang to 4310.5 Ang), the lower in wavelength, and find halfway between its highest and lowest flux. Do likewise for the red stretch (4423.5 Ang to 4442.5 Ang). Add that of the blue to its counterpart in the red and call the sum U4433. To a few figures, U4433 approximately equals 8.12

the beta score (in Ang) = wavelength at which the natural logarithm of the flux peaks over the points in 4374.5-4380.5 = 4376.0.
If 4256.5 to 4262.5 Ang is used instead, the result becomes 4261.0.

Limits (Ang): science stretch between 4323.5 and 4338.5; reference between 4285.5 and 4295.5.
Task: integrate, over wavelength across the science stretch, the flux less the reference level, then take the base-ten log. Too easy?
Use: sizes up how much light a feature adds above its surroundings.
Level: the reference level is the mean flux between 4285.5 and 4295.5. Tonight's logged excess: -0.45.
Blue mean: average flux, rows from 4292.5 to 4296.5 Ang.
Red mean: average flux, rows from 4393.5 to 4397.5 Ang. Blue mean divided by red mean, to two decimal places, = 1.04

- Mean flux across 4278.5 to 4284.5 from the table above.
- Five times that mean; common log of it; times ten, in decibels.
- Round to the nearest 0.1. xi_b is 12.9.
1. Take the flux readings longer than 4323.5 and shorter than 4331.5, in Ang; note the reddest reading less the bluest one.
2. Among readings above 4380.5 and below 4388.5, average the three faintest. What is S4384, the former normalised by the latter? 0.1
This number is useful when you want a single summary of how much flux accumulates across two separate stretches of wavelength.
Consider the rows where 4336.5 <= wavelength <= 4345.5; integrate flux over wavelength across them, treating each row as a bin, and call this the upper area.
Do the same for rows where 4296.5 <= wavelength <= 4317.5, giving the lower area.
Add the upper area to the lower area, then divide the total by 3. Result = 38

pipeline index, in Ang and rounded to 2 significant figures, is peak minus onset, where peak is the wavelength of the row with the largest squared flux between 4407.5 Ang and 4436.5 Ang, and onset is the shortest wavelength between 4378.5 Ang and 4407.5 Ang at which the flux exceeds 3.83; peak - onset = 30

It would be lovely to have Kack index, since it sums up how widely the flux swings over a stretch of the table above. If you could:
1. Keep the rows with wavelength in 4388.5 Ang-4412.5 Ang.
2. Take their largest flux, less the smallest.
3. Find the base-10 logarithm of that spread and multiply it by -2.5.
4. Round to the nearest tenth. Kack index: -1.1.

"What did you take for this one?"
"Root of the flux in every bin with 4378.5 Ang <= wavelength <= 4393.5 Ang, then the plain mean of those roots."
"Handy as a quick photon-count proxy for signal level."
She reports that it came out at 2.04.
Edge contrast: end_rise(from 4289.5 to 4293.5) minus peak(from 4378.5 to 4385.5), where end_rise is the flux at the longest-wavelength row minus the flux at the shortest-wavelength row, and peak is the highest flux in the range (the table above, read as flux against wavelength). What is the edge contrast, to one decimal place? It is -5.0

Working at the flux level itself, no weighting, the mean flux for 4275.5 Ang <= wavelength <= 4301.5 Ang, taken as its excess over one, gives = 2.78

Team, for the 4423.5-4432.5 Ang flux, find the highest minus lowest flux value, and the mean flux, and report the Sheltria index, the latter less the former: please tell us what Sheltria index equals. 2.3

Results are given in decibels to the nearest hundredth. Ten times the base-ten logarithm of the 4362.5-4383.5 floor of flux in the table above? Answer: 4.79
